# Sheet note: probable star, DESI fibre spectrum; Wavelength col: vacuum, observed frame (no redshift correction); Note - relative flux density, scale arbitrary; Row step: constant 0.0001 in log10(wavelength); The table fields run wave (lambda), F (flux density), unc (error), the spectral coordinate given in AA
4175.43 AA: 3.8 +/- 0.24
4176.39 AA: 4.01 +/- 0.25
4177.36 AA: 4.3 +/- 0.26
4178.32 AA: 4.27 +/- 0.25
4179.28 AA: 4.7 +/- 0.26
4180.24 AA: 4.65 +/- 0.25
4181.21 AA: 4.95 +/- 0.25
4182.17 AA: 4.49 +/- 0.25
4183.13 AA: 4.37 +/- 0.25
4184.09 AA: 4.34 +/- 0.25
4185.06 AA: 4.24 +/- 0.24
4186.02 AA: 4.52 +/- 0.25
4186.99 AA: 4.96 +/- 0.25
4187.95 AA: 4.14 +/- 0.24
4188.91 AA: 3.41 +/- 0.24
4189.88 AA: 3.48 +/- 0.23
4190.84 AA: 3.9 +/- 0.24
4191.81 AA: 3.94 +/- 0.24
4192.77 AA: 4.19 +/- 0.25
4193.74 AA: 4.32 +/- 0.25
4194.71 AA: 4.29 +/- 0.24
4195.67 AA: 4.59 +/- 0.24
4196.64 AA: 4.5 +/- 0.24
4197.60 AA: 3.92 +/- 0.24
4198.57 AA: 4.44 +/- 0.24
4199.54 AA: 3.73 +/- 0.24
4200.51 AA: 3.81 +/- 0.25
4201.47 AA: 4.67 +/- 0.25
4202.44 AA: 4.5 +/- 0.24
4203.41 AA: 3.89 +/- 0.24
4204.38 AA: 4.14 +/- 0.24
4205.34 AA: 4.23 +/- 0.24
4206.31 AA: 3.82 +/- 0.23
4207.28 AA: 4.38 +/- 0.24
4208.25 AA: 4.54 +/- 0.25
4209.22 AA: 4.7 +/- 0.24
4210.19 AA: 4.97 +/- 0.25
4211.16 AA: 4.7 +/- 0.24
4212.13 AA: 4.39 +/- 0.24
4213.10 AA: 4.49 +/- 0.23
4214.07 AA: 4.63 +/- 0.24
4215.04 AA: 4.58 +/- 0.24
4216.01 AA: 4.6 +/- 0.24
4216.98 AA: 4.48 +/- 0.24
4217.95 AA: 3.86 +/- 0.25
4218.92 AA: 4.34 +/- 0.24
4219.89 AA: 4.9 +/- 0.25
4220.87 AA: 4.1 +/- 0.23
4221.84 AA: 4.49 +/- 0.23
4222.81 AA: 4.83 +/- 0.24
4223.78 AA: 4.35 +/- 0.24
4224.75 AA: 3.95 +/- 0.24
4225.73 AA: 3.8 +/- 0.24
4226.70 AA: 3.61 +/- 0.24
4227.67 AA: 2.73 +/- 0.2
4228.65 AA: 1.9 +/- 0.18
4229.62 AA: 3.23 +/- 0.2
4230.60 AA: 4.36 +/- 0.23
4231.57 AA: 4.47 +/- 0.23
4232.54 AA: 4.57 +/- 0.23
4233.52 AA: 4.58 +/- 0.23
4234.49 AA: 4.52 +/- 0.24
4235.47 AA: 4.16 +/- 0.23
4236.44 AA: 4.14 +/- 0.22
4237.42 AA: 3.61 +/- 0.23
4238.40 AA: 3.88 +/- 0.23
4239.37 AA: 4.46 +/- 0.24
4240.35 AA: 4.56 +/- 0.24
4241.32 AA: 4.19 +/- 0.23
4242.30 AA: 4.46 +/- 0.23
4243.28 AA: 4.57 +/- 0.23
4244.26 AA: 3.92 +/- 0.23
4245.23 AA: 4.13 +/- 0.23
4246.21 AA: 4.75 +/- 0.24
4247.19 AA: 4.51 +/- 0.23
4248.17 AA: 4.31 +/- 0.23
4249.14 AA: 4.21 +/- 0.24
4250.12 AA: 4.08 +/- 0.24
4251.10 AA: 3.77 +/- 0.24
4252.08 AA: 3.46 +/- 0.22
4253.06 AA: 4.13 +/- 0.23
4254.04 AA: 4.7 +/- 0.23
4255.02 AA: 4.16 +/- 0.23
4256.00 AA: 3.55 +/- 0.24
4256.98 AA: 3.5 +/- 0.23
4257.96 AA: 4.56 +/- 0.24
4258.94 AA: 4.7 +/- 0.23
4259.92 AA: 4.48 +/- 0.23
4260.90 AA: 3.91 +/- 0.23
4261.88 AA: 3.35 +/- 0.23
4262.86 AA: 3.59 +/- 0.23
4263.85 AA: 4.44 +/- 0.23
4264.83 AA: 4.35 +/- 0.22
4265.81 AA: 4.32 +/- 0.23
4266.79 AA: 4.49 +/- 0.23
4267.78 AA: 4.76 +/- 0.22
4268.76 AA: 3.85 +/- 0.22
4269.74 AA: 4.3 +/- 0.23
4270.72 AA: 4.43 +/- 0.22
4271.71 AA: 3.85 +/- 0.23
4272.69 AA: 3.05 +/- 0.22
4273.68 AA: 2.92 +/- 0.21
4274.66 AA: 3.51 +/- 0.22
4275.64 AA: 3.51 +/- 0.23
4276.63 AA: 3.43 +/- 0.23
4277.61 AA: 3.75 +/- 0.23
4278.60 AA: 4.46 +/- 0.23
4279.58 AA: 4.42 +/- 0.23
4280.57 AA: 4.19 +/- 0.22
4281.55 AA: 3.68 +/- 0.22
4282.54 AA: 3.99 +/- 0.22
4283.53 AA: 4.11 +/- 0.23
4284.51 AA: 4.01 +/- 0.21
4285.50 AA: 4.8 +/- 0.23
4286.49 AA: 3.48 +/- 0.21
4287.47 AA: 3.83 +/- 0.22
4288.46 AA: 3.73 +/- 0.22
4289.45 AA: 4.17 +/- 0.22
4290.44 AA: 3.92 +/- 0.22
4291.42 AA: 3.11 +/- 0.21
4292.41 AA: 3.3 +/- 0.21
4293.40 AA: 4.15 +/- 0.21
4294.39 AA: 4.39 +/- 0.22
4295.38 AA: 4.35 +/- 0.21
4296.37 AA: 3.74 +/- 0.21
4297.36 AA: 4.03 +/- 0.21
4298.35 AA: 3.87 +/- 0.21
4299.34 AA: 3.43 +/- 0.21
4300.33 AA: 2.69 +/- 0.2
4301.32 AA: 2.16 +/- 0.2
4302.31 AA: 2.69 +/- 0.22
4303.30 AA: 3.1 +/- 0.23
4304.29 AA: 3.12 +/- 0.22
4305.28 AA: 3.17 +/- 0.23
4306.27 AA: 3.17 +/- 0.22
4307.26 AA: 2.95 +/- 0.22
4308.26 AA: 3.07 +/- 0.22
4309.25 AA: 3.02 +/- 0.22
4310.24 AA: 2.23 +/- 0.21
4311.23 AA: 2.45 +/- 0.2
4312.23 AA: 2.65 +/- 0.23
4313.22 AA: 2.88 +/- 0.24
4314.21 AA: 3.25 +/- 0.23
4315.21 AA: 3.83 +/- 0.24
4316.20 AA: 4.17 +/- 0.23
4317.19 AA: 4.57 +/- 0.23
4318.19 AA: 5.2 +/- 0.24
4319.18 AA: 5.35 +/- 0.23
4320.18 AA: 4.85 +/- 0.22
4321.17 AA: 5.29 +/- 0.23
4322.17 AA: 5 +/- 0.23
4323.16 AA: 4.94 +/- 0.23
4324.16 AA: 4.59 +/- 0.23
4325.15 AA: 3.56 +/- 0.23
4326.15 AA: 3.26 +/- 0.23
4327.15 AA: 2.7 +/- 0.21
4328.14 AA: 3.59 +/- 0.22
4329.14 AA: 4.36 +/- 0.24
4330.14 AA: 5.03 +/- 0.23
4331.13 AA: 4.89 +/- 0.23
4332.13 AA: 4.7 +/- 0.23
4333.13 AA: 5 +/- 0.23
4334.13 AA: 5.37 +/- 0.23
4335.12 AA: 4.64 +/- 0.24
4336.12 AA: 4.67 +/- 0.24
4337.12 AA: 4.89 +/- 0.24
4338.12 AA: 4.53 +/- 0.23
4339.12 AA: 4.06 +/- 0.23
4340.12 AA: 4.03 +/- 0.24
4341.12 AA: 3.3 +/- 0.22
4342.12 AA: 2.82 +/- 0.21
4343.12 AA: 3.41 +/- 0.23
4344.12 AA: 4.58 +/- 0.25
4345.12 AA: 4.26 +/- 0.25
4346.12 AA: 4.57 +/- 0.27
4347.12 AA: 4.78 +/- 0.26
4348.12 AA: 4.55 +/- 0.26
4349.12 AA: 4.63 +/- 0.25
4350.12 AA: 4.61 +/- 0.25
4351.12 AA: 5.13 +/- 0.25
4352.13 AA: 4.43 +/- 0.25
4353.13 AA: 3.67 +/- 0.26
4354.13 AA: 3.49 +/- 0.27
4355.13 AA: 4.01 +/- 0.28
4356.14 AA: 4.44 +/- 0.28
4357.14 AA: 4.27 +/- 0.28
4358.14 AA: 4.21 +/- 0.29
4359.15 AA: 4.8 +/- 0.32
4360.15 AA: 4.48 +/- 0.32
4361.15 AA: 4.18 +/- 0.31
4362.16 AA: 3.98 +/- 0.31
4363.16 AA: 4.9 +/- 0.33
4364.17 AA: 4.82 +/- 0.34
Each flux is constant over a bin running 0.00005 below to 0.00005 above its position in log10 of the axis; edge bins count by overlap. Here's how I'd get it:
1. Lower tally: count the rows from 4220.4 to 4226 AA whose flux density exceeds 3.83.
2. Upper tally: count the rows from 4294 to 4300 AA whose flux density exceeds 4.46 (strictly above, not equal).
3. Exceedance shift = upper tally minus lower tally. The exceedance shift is -5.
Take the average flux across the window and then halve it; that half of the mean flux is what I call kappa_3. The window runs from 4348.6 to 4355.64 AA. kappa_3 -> 2.14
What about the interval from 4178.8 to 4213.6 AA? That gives 2.16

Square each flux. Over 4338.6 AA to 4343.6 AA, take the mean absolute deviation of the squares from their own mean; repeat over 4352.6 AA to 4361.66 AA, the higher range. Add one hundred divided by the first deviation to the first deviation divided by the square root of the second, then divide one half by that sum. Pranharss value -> 0.0141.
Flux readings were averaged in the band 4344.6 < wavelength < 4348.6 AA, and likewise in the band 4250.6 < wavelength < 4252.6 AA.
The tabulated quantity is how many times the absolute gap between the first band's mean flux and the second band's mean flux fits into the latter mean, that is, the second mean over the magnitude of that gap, 4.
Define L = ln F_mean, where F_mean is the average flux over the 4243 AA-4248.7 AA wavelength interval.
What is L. 1.47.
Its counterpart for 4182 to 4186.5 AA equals 1.48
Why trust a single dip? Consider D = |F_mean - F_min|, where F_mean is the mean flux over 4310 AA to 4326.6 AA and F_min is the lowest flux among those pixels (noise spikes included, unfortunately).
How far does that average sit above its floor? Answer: 1.8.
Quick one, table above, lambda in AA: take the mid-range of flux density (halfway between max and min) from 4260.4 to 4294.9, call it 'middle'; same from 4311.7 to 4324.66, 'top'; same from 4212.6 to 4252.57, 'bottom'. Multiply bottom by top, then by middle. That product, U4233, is 52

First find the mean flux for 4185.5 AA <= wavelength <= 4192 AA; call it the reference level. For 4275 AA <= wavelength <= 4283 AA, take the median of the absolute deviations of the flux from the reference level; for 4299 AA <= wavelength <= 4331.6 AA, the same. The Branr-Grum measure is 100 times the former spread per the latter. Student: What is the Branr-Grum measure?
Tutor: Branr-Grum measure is 39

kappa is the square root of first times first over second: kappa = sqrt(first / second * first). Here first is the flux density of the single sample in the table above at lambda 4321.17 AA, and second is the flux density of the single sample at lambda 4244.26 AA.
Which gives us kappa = 2.7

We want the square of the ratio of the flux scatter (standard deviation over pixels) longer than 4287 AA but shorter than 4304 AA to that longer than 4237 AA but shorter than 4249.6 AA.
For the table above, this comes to 3.9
